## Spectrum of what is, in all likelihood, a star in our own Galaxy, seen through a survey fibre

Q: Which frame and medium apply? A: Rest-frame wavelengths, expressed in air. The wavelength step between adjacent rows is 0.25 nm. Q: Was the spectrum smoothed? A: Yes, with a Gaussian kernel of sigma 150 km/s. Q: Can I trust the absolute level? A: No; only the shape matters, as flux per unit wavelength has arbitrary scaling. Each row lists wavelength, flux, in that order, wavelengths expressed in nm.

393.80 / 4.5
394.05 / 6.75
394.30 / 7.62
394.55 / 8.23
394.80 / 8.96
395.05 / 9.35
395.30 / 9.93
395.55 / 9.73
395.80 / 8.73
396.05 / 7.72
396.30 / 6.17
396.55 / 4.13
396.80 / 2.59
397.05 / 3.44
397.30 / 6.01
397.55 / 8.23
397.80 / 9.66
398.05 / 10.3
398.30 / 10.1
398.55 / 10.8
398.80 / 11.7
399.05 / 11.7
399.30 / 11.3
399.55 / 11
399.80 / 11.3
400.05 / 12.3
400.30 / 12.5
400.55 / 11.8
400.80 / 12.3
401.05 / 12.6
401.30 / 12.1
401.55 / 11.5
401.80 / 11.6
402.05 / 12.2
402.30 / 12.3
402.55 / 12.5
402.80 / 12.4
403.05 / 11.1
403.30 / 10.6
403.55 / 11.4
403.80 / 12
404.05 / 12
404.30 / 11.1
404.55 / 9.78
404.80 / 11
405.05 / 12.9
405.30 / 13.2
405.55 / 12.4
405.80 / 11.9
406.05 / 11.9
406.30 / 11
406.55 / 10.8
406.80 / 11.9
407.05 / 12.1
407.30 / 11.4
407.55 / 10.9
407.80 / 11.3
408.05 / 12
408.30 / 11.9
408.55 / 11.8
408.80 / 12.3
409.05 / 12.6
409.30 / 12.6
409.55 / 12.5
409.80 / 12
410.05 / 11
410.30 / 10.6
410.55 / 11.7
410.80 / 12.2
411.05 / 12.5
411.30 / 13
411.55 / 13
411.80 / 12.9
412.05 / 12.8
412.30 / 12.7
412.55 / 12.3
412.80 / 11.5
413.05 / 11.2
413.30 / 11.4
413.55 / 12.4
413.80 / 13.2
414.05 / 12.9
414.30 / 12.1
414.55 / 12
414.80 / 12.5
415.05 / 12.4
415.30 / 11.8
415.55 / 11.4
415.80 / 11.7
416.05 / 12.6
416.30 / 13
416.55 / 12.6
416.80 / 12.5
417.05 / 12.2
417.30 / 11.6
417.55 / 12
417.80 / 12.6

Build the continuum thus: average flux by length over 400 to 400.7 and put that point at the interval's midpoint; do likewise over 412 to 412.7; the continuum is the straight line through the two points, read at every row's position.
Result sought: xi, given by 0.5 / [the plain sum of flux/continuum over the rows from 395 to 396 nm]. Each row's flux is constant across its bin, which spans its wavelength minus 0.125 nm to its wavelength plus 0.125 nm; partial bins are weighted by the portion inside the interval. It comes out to 0.16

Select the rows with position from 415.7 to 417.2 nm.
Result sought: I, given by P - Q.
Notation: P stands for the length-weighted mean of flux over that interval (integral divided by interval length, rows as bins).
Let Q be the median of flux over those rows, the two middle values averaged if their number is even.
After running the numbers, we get -0.118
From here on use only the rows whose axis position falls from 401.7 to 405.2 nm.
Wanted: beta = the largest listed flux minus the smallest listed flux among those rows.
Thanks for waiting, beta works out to 3.1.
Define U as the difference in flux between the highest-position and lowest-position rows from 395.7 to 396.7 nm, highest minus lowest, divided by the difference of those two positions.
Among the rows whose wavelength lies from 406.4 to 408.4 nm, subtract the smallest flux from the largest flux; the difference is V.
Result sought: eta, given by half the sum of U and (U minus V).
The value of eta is -6.8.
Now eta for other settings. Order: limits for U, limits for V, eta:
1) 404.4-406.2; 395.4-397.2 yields -2.2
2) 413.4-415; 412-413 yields -0.6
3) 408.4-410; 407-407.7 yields -0.4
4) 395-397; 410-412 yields -5.1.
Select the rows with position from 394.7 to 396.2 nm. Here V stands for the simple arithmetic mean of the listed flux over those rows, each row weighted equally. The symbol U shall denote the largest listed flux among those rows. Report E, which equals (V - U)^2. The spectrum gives 0.74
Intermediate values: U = 9.93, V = 9.1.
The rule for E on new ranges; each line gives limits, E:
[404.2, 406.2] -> 2.04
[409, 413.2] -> 0.67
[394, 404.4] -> 6.79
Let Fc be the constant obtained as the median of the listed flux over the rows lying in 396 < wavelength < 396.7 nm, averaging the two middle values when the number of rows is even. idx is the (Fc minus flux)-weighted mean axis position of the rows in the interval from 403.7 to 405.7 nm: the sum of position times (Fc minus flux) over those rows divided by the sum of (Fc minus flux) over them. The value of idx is 404.72 nm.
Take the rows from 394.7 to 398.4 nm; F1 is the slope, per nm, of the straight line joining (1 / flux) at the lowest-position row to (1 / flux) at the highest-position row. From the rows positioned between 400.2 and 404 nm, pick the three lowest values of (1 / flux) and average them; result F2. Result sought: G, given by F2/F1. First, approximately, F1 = -0.0036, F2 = 0.080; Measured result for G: -22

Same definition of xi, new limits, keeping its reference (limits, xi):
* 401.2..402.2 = 0.13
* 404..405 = 0.14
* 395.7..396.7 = 0.23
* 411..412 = 0.12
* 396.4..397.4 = 0.37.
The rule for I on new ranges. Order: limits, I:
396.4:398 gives 0.831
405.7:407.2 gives -0.308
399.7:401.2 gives -0.153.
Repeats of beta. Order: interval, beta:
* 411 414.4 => 2.0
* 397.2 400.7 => 6.5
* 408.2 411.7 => 2.4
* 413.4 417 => 1.8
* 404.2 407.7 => 3.4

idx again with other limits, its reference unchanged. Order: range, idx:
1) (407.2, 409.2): 408.22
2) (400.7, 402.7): 401.68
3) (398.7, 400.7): 399.70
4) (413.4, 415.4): 414.40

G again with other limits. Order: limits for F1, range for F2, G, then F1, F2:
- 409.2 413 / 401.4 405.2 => 37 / 0.0022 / 0.079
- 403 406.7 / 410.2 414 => 107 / 0.0007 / 0.077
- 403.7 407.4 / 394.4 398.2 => 80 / 0.0013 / 0.100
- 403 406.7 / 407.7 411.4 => 110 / 0.0007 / 0.079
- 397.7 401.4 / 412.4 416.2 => -13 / -0.0060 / 0.078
